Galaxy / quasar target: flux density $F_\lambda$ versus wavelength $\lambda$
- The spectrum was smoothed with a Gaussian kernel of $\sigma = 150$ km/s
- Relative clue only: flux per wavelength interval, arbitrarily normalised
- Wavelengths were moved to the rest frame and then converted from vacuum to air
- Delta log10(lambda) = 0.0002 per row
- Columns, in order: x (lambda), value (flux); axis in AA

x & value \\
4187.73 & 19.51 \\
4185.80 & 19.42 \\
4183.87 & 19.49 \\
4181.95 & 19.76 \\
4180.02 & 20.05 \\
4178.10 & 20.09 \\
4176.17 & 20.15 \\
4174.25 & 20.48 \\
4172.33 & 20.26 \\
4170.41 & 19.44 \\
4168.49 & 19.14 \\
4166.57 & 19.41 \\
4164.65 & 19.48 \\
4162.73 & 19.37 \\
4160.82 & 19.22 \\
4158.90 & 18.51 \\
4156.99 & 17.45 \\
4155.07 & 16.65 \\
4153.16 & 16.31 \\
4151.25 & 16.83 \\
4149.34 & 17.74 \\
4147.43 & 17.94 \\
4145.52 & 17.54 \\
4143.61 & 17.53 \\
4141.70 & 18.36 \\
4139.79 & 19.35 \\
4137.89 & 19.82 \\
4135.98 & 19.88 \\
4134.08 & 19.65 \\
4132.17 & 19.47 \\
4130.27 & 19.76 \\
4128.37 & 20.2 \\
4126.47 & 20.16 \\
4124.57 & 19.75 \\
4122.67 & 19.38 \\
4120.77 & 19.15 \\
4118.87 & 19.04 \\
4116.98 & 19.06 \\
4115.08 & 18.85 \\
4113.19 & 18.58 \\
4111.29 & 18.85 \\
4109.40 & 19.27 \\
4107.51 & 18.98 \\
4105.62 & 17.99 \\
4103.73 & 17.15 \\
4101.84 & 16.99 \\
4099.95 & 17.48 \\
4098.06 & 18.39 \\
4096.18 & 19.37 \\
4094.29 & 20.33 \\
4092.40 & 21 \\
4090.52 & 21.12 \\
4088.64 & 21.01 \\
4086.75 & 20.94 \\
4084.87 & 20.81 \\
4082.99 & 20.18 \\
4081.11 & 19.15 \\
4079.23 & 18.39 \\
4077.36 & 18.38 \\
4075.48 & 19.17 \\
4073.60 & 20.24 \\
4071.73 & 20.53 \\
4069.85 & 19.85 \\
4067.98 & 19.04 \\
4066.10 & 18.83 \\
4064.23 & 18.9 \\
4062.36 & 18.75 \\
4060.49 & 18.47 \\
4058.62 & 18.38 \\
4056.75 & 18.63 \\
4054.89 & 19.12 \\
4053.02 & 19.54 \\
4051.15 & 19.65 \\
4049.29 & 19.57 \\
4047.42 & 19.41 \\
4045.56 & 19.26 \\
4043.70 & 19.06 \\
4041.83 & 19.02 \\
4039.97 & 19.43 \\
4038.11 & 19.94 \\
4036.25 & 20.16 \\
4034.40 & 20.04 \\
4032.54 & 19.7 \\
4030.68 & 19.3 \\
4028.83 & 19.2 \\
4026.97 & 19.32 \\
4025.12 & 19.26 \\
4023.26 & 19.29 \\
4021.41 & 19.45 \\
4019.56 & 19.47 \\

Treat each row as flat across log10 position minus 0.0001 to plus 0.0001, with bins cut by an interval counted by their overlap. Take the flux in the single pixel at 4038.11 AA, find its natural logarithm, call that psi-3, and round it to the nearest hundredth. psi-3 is 2.99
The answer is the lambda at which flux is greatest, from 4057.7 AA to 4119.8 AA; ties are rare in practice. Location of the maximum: 4090.52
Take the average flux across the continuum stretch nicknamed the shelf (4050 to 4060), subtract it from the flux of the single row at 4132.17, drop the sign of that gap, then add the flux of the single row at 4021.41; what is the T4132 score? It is 19.9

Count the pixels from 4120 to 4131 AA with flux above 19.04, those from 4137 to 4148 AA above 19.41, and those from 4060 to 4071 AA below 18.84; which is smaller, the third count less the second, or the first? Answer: 2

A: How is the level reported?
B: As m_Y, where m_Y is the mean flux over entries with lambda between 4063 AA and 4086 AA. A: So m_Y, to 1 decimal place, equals 19.5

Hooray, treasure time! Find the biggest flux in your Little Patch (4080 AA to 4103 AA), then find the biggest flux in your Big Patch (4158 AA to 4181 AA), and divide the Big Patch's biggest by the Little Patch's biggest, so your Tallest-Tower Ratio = 0.970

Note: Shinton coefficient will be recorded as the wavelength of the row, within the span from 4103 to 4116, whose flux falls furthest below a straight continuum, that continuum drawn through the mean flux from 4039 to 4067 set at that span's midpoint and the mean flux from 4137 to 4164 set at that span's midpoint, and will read 4103.73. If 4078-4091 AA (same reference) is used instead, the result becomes 4079.23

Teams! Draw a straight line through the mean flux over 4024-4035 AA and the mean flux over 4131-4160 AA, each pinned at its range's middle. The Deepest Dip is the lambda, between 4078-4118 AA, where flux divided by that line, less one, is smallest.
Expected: 4101.84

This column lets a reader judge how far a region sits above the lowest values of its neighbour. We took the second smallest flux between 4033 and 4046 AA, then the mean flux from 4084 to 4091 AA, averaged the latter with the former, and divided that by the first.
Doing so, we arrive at 1.05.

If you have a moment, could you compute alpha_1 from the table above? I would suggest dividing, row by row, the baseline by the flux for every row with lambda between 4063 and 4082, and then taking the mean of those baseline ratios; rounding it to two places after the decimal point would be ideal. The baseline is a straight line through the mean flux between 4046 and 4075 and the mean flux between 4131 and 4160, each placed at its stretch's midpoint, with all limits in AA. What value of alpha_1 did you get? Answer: 0.99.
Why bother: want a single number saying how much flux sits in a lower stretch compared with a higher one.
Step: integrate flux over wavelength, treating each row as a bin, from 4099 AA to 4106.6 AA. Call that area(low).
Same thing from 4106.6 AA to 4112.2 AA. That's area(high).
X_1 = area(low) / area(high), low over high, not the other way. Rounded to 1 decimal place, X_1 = 1.2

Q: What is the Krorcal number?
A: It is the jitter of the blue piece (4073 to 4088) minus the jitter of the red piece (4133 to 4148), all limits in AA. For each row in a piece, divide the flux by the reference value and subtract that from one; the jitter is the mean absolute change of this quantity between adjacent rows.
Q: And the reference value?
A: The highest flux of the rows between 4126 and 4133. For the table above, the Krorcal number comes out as 0.010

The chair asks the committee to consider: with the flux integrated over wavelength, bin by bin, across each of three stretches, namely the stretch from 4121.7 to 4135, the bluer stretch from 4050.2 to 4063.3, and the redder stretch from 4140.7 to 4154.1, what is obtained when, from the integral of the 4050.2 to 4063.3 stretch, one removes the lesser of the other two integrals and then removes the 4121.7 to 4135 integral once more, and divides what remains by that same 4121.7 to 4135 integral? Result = -0.946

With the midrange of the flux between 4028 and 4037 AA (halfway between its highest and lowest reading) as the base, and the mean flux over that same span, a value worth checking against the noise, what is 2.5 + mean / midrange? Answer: 3.50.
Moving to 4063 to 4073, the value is 3.49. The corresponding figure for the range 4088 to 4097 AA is 3.52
